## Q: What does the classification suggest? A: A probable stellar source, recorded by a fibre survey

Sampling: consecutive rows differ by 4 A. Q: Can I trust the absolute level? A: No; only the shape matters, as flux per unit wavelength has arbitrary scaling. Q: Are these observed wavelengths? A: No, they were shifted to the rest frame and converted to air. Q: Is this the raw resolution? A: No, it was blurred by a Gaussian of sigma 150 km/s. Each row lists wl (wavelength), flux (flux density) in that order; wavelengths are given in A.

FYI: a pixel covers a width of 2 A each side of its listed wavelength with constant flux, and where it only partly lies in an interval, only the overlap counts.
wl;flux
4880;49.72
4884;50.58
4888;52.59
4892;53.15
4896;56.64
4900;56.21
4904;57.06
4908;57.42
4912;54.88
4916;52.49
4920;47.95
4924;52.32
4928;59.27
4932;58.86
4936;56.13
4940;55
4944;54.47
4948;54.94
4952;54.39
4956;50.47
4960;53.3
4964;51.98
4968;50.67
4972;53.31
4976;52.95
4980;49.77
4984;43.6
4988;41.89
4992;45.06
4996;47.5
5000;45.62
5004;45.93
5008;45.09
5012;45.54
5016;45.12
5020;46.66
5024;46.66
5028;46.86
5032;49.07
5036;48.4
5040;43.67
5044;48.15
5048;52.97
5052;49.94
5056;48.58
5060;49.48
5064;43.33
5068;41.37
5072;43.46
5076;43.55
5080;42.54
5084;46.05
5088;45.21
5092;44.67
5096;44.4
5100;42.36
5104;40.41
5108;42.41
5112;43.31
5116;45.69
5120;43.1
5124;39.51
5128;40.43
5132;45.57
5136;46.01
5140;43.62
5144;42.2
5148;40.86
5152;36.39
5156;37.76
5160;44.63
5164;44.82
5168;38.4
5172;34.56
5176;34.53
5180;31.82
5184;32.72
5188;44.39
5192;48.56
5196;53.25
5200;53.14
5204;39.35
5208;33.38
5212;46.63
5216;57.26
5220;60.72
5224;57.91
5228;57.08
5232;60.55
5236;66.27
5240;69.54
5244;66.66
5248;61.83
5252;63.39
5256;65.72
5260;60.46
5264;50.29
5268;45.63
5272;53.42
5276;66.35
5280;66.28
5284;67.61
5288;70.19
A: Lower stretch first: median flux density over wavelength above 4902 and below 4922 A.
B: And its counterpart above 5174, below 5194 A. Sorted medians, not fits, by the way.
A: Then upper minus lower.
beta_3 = -20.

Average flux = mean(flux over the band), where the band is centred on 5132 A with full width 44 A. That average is 42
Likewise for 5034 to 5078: 47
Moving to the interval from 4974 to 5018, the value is 46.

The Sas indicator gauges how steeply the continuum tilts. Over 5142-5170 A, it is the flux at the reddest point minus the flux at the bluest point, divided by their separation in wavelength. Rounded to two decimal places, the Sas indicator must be -0.16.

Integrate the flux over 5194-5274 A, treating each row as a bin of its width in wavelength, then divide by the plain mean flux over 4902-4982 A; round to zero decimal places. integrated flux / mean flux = 83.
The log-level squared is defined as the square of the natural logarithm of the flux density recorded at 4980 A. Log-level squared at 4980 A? 15.3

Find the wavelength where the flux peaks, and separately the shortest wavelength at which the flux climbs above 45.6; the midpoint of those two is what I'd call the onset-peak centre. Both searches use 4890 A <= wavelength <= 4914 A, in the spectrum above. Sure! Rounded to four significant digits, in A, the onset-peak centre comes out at 4900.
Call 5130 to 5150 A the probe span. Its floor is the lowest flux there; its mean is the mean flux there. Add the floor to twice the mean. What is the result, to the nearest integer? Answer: 128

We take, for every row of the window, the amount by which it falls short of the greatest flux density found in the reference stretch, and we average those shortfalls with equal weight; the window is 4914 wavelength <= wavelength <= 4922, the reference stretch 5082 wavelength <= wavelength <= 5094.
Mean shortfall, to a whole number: -4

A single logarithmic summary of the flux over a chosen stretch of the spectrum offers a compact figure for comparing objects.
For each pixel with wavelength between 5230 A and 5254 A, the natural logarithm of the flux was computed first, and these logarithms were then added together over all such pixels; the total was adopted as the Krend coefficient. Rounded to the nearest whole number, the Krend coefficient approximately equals 25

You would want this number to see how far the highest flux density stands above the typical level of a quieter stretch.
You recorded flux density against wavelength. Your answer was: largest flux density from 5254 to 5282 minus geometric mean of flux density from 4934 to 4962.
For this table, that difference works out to 12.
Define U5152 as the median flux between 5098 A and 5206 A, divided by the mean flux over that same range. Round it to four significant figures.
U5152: 1.012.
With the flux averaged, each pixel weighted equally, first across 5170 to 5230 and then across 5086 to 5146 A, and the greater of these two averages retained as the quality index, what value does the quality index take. 46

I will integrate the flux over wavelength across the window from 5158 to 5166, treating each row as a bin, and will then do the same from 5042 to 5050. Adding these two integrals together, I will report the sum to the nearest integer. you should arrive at 762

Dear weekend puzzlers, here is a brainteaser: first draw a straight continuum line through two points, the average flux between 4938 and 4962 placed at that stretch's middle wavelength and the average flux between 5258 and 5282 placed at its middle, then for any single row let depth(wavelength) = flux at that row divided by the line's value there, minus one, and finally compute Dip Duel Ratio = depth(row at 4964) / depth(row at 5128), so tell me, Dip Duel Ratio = 0.1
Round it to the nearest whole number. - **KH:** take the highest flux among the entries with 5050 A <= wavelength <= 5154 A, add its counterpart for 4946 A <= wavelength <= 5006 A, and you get 105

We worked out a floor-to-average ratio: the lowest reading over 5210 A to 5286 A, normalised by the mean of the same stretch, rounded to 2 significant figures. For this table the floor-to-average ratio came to 0.76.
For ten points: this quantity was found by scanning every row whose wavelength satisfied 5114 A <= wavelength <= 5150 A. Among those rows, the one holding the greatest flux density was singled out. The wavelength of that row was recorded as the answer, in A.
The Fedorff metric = 5136 A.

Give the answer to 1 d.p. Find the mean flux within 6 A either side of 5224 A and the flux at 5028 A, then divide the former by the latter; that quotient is 1.2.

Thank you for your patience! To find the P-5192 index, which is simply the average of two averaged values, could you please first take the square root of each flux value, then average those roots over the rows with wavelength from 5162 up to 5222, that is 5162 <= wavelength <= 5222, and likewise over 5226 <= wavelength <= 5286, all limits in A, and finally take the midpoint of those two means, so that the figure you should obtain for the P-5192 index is 7.19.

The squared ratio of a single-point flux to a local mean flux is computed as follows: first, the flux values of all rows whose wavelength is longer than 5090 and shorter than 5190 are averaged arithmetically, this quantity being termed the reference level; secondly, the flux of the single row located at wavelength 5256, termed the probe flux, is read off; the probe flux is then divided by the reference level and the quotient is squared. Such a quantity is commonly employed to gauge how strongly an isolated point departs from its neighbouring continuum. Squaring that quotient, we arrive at 2.6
